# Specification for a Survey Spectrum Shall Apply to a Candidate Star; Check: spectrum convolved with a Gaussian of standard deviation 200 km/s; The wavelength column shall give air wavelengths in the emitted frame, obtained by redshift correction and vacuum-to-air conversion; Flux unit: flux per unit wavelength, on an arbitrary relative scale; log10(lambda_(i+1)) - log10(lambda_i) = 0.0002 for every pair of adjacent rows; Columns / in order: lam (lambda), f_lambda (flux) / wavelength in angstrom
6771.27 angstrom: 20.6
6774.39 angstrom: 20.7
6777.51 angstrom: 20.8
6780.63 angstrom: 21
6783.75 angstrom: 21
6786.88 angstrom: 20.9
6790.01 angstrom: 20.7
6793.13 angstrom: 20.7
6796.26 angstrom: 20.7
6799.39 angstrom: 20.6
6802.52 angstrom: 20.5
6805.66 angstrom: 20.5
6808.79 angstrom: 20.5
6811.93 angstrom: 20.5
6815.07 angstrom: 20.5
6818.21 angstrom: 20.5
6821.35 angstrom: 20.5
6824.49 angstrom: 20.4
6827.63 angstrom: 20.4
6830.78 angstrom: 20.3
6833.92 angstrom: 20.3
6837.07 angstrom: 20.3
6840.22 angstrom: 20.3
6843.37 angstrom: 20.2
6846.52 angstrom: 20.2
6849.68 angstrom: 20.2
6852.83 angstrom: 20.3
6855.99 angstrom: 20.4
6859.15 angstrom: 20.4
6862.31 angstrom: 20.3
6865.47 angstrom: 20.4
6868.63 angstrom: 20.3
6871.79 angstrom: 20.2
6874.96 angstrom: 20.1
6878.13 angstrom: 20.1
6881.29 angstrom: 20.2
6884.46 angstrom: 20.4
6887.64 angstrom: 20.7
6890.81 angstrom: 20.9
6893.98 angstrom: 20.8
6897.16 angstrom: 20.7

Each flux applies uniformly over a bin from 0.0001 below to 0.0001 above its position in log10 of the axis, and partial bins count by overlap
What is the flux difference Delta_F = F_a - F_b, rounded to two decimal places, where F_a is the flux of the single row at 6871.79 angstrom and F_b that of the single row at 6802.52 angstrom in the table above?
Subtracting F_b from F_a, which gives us -0.30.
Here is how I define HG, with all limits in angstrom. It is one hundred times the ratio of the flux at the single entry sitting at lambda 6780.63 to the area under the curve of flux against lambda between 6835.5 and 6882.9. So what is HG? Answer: 2.19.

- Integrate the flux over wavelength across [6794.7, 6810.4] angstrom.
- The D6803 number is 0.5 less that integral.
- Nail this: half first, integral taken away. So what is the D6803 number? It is -322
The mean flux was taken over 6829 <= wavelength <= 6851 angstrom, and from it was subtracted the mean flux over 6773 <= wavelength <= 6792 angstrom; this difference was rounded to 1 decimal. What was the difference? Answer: -0.6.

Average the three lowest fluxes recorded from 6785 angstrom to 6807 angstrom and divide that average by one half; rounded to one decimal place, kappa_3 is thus 41.1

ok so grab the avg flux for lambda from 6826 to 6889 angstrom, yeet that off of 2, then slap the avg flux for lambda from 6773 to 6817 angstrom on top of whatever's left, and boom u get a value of 2.39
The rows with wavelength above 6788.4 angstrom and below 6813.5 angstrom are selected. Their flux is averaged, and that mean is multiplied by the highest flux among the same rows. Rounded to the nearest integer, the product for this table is 426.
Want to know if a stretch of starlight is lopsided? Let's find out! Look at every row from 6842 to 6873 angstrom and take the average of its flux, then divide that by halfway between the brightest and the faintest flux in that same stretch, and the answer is 1.000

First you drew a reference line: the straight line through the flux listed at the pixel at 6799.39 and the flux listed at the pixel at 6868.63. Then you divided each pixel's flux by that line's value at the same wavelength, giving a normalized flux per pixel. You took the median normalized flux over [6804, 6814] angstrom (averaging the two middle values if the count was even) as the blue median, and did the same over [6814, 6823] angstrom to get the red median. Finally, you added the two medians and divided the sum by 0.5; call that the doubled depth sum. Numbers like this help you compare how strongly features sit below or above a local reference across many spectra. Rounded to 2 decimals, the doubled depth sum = 3.99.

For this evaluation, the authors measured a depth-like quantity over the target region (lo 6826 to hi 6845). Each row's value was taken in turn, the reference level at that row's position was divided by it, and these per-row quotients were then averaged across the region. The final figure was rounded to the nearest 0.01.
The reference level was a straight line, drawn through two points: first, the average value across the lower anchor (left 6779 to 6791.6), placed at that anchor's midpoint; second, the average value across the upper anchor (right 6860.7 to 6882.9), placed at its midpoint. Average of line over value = 1.01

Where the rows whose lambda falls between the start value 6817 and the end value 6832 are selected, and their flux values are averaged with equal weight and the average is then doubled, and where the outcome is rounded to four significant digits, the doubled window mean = 40.84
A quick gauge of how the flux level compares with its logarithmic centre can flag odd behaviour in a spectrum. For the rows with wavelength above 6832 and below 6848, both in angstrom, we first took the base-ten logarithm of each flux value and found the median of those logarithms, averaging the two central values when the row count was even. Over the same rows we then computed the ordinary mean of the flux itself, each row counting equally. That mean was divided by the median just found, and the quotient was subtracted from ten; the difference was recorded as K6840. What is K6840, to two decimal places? -5.50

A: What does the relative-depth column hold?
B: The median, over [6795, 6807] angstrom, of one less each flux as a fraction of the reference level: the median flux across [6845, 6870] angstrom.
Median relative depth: -0.012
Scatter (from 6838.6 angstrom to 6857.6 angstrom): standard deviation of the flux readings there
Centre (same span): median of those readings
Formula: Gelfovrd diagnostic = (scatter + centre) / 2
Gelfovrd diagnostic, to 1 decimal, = 10.2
